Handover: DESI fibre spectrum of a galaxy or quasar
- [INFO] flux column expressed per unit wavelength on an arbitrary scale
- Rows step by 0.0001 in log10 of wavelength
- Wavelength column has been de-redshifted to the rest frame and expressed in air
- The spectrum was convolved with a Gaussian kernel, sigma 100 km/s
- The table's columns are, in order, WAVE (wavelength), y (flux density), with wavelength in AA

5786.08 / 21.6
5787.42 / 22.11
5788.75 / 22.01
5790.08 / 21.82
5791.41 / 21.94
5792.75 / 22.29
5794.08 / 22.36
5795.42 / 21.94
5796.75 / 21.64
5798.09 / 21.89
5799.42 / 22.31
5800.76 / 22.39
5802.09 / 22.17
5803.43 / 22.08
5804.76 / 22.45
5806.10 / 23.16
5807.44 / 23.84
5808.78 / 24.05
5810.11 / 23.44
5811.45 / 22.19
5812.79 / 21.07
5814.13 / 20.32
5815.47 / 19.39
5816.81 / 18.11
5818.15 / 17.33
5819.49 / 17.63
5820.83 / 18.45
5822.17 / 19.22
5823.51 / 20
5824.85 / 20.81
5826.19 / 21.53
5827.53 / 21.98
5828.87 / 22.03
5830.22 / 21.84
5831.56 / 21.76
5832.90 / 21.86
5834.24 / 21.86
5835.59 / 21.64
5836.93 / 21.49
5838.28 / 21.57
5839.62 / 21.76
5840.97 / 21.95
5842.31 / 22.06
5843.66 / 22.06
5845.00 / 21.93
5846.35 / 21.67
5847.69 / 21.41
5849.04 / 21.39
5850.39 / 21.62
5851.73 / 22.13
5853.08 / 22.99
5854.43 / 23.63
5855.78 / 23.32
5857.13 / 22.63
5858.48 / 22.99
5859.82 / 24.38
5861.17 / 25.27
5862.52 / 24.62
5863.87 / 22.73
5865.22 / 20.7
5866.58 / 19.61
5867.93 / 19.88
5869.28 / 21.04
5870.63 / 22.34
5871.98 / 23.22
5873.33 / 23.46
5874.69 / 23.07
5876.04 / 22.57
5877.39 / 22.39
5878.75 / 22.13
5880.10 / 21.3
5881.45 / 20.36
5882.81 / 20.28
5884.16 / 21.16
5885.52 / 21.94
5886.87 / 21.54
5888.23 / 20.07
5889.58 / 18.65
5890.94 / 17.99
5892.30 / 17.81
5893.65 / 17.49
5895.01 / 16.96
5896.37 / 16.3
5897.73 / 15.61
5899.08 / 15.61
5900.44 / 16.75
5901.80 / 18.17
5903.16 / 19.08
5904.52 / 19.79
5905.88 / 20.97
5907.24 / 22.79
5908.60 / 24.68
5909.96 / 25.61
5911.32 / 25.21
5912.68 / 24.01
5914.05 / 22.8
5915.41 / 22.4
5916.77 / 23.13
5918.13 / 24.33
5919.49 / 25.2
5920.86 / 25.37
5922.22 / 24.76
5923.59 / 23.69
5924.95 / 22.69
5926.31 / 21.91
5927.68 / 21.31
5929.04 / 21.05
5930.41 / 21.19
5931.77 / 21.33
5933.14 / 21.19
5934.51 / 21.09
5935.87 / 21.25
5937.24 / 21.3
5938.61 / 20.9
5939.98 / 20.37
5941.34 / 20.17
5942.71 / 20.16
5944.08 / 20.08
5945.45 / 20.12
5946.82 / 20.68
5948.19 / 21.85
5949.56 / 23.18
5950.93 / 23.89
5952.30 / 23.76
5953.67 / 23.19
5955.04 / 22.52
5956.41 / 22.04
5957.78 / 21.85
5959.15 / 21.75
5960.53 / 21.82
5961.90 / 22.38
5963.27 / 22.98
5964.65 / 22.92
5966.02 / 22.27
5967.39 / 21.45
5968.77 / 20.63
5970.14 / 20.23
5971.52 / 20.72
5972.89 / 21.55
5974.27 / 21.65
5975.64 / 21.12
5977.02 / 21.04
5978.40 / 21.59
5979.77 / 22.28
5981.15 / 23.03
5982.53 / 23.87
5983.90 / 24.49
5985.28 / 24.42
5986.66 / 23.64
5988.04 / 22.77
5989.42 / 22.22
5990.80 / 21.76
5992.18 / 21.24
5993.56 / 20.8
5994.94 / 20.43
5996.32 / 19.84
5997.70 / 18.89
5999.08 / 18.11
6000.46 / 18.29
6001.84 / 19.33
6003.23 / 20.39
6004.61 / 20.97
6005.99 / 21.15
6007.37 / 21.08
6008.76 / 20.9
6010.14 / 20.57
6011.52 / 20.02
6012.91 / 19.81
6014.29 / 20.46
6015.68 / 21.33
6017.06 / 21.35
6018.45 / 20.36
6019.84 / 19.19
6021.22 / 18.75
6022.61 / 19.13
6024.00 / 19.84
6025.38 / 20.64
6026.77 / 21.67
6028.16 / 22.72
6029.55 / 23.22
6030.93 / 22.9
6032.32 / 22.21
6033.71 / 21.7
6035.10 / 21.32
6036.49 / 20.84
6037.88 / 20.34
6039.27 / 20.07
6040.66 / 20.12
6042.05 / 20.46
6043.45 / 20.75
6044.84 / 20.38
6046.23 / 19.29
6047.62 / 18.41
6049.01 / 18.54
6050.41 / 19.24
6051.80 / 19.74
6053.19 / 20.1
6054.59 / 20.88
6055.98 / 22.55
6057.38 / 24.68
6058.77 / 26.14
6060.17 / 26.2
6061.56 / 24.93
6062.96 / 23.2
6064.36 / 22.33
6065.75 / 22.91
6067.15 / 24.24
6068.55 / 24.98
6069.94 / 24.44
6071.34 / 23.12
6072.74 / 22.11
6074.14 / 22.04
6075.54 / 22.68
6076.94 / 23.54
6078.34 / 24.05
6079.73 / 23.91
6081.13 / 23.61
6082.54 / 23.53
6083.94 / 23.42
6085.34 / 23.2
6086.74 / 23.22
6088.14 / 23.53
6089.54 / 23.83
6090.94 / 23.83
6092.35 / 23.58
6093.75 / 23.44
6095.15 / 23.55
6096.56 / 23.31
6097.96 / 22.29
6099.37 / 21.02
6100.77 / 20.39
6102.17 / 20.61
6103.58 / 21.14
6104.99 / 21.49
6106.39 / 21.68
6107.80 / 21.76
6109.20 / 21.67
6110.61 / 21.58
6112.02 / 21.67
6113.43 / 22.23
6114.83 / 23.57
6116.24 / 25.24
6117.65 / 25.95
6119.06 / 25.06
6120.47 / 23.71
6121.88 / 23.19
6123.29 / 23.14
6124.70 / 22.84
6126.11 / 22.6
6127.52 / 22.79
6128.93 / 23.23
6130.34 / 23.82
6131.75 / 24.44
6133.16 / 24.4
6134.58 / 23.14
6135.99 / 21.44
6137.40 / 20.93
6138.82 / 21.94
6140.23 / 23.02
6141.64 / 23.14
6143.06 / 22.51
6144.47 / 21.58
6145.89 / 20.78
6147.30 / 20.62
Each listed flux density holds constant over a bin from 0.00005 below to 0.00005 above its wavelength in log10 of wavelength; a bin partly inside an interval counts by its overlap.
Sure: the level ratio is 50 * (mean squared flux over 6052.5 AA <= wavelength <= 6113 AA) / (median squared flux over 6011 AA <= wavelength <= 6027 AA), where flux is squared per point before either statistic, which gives 65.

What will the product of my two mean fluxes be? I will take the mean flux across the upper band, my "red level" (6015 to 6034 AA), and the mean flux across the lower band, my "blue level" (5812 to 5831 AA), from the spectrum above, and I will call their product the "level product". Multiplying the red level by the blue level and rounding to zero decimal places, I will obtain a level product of 421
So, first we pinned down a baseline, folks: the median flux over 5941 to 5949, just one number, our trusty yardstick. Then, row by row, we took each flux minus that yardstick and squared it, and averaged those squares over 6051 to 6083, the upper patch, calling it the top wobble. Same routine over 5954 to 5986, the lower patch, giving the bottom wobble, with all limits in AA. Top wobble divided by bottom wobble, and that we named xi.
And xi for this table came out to 2.5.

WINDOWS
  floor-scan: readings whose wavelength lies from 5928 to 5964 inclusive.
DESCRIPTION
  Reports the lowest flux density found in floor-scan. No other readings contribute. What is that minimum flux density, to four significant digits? 20.08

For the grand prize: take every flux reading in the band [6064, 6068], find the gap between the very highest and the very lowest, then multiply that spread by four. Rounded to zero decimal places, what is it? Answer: 8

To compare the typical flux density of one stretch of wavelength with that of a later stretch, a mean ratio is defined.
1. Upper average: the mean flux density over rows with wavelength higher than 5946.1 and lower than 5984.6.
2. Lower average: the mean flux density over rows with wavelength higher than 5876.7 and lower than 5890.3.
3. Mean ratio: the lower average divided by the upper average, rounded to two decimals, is 0.95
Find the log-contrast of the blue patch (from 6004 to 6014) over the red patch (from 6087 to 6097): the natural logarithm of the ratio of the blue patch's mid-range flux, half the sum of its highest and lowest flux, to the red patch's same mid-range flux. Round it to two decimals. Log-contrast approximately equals -0.14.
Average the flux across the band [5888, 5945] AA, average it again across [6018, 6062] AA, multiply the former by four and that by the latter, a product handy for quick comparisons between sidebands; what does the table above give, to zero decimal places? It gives 1776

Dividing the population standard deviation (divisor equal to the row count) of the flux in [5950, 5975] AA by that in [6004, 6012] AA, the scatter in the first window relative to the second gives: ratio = 2.6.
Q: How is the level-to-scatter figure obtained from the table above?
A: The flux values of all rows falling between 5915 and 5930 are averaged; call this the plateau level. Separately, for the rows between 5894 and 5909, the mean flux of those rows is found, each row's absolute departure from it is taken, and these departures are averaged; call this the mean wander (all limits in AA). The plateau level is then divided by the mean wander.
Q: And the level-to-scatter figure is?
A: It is 10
